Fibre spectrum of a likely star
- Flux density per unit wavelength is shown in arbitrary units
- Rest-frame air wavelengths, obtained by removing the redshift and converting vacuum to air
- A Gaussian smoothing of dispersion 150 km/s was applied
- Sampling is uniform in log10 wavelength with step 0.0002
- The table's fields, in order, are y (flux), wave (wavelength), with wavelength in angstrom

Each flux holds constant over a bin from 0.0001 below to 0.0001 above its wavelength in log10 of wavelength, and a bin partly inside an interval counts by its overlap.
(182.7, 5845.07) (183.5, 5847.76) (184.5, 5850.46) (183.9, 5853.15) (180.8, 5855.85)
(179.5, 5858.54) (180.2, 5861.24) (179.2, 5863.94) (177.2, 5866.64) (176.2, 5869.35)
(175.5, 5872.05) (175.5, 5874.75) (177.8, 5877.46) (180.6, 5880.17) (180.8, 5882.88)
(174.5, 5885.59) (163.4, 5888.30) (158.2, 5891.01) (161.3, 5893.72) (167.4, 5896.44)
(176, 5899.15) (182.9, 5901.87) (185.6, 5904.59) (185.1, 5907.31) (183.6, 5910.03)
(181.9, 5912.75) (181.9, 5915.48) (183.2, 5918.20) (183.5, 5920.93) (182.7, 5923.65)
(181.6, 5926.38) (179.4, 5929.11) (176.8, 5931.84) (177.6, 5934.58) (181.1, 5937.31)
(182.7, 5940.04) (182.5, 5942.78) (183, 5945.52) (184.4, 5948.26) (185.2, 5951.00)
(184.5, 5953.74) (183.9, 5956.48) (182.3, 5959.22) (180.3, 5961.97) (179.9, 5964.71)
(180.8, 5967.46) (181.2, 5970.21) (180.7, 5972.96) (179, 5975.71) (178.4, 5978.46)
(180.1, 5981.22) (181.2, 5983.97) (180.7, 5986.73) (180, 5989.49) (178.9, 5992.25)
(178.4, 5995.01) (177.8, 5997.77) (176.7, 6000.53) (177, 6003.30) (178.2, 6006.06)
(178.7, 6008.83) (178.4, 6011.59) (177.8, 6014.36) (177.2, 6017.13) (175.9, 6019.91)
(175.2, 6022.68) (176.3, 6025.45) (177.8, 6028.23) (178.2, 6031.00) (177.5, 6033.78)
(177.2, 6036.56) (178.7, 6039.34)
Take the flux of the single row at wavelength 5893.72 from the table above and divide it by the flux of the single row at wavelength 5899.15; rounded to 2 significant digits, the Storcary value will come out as 0.92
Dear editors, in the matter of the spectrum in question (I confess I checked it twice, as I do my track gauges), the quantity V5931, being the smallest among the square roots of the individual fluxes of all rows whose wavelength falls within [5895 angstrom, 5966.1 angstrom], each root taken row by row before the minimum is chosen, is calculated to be 12.9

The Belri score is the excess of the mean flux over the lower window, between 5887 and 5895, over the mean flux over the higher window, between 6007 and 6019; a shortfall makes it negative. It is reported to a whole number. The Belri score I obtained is -17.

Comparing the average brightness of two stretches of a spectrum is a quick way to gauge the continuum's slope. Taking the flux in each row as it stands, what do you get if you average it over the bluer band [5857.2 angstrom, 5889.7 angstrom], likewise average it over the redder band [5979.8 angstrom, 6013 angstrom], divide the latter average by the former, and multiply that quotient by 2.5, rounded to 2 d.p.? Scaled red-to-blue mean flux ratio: 2.53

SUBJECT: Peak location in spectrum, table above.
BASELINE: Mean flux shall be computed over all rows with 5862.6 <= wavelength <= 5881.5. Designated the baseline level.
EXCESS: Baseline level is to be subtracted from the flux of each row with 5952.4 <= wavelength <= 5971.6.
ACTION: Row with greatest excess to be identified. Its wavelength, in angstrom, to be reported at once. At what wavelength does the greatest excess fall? 5953.74 angstrom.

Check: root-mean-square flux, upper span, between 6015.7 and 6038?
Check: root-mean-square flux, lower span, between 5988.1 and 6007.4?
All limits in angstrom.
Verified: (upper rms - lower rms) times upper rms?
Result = -218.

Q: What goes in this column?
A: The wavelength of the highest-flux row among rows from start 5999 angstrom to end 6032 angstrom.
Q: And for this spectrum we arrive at 6008.83 angstrom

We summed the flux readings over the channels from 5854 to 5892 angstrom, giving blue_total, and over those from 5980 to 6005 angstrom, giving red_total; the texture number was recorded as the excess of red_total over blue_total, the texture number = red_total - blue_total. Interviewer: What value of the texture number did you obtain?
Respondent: -849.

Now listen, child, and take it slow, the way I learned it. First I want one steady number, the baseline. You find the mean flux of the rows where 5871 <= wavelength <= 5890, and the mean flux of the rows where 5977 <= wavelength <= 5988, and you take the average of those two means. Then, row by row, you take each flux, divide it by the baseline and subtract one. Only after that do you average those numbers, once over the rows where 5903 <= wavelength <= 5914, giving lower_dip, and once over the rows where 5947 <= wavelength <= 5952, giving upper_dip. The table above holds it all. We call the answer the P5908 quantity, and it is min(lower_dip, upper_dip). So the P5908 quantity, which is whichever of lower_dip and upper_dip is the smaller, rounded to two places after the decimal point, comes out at 0.04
